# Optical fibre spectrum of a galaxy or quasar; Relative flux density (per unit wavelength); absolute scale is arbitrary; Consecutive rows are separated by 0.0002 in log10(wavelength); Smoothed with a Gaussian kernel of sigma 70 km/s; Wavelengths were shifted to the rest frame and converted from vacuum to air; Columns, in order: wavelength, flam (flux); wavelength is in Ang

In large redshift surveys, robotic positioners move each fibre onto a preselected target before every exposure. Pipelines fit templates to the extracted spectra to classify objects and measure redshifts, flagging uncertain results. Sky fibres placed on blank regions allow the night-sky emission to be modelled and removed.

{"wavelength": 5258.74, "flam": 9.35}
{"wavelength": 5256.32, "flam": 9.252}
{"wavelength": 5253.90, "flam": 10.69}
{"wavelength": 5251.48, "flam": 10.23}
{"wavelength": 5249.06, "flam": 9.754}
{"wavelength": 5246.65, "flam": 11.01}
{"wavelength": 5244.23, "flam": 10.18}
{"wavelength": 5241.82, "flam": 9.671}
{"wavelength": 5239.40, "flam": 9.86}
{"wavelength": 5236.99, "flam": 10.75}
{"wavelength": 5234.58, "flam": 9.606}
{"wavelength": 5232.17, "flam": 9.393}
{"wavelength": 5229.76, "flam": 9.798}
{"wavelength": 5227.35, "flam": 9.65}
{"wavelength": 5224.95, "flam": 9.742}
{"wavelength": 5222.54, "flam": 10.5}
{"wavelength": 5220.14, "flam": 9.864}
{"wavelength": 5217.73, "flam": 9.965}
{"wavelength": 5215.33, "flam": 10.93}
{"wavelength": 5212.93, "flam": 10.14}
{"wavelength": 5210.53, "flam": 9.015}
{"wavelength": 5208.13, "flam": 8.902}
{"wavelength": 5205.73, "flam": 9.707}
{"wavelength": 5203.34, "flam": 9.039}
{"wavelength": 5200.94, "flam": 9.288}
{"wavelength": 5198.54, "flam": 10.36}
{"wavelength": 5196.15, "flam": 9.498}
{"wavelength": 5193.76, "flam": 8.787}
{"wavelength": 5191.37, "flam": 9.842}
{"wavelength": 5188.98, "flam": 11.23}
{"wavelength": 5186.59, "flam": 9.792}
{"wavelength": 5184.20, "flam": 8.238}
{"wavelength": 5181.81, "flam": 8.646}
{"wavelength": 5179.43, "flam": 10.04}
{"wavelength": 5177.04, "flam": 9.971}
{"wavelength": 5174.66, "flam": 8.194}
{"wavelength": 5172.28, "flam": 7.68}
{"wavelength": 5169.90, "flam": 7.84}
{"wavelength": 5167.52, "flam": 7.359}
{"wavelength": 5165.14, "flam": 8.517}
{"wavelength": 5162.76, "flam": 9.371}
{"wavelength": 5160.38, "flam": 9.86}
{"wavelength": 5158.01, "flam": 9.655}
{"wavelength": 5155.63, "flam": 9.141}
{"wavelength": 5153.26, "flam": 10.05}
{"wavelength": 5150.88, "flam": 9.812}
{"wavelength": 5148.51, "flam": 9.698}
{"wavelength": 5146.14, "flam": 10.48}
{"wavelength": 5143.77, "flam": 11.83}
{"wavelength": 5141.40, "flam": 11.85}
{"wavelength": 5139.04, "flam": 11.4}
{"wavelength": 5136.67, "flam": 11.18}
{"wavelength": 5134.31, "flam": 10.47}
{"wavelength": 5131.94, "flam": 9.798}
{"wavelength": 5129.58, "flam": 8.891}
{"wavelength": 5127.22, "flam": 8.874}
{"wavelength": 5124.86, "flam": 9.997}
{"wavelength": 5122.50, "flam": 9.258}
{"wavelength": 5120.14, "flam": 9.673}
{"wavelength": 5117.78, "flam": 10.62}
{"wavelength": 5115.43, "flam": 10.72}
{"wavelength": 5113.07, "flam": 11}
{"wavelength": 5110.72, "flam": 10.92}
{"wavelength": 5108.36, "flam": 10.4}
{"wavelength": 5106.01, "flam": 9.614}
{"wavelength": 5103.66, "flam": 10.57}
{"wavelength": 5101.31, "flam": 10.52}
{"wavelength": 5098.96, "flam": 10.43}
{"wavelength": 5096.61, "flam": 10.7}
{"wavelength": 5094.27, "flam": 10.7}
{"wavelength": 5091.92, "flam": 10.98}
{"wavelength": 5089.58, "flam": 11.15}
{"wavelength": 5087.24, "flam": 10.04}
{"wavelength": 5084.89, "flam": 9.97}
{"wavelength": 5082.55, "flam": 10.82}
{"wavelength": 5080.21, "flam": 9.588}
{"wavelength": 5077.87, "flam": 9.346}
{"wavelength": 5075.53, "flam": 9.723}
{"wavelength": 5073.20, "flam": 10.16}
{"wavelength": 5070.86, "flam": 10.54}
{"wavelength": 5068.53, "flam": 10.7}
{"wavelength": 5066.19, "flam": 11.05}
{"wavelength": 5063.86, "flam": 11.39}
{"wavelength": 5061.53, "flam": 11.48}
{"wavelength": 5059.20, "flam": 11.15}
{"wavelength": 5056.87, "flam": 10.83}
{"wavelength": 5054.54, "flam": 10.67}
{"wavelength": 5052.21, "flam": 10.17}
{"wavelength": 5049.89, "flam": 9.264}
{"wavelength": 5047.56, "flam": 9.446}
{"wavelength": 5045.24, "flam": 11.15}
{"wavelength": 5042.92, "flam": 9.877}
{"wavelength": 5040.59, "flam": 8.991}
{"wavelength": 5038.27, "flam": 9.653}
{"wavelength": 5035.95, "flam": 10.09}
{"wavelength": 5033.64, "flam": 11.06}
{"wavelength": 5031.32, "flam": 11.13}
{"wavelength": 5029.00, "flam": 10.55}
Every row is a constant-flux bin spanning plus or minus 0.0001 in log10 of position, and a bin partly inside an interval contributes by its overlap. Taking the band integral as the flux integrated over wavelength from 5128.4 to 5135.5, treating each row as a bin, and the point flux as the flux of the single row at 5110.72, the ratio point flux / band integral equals 0.158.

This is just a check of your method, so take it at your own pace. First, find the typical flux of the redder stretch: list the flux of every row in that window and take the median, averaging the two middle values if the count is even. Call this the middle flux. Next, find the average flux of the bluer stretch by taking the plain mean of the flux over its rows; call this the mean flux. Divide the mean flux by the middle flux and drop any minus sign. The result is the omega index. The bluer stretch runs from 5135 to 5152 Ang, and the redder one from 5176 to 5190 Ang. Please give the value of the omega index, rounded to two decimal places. 1.10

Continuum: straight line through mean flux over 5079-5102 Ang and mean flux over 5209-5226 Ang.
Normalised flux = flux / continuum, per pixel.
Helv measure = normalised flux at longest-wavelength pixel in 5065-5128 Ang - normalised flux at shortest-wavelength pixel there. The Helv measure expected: -0.19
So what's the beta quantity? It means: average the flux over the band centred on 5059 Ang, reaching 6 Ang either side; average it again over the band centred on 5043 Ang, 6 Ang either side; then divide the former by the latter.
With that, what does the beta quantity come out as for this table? 1.13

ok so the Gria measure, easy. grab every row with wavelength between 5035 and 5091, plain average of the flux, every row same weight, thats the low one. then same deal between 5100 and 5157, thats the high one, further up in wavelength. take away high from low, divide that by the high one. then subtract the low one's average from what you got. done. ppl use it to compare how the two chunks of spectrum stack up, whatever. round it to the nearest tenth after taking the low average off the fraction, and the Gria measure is -10.3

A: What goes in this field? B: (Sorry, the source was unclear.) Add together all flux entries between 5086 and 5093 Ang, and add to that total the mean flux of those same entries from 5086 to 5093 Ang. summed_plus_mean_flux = 42.9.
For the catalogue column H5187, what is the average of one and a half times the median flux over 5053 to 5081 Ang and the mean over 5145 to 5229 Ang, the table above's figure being 12.7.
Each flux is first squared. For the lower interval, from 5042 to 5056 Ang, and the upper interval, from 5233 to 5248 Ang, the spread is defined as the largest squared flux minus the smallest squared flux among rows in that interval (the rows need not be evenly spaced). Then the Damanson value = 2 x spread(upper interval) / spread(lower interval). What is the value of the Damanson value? 1.5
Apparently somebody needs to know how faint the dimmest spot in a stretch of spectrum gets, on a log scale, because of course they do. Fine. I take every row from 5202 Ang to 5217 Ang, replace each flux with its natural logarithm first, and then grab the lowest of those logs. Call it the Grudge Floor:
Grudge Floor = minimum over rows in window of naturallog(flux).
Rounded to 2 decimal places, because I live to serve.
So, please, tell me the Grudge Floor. 2.19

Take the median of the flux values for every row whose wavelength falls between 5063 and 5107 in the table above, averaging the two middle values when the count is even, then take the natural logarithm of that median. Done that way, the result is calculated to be 2.36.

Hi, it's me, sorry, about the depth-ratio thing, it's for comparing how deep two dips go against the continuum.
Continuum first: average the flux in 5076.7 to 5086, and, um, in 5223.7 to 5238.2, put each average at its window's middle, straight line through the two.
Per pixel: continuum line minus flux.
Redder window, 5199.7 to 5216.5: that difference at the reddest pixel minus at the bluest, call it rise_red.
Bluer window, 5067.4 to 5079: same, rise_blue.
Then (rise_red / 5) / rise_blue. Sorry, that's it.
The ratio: -0.25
